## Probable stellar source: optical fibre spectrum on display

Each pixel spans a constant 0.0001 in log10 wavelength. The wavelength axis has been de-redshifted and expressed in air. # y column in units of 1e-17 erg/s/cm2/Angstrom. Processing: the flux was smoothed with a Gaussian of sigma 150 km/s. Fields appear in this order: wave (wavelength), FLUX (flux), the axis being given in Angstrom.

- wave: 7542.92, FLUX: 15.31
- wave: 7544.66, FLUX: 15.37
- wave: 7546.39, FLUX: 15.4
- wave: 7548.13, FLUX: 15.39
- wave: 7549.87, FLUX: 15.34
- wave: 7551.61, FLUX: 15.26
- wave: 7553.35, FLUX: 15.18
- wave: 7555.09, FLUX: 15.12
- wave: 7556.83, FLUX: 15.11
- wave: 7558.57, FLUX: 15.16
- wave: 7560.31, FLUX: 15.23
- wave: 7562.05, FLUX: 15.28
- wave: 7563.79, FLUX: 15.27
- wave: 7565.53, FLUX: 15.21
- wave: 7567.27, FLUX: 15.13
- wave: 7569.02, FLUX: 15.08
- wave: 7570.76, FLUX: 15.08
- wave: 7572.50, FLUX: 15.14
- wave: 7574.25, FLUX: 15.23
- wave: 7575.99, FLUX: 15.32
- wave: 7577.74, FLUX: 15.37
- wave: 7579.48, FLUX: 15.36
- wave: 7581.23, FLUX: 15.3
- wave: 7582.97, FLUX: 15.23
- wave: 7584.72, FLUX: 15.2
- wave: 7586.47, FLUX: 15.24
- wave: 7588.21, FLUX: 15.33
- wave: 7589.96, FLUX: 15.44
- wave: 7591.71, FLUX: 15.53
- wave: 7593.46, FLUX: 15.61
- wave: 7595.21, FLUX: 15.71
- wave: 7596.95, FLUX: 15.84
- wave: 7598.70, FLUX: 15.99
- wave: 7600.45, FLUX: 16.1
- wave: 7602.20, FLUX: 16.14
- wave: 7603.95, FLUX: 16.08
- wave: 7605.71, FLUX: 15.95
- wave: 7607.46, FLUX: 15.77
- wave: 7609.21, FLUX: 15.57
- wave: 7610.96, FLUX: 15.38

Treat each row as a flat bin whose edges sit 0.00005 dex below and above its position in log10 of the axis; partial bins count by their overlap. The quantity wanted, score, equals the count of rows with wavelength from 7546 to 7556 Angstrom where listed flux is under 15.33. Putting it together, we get 3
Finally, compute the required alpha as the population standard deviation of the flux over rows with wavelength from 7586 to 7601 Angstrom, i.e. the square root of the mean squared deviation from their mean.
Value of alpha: 0.276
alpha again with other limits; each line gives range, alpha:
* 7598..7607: 0.071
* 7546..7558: 0.114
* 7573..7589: 0.059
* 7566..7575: 0.055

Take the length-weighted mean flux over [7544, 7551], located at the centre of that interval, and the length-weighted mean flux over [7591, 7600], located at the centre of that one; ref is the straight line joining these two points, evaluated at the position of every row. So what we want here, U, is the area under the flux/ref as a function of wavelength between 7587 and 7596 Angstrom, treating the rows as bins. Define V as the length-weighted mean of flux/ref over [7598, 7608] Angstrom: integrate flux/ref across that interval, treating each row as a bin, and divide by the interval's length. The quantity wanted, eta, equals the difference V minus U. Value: -7.9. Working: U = 8.9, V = 1.01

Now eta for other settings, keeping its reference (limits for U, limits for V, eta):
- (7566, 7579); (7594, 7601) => -11.7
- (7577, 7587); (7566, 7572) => -8.8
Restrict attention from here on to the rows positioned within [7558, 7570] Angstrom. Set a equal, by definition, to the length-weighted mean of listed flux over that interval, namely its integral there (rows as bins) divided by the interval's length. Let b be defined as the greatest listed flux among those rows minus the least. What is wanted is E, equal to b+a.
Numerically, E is 15.4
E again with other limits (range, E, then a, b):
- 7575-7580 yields 15.4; 15.36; 0.050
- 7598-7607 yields 16.2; 16.03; 0.190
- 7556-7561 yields 15.3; 15.17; 0.120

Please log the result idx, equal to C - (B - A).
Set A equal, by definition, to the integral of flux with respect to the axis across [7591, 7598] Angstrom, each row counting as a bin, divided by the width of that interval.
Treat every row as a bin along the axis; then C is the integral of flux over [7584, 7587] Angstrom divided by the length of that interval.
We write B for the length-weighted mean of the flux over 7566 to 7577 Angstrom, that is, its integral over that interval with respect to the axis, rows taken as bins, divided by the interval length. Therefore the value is 15.7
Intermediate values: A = 15.7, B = 15.2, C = 15.2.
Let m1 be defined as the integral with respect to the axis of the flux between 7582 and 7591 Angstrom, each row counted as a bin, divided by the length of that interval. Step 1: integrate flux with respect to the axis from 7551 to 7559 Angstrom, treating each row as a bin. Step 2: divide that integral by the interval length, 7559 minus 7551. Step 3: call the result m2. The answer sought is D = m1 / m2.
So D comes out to 1.01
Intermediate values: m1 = 15.29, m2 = 15.16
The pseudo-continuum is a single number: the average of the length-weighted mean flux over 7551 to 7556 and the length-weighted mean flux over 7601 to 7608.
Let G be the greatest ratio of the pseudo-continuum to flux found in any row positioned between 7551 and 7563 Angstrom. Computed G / 1.031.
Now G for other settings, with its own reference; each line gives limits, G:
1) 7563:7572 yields 1.033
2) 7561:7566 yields 1.024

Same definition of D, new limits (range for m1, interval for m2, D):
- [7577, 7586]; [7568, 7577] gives 1.01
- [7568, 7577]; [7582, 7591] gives 0.99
